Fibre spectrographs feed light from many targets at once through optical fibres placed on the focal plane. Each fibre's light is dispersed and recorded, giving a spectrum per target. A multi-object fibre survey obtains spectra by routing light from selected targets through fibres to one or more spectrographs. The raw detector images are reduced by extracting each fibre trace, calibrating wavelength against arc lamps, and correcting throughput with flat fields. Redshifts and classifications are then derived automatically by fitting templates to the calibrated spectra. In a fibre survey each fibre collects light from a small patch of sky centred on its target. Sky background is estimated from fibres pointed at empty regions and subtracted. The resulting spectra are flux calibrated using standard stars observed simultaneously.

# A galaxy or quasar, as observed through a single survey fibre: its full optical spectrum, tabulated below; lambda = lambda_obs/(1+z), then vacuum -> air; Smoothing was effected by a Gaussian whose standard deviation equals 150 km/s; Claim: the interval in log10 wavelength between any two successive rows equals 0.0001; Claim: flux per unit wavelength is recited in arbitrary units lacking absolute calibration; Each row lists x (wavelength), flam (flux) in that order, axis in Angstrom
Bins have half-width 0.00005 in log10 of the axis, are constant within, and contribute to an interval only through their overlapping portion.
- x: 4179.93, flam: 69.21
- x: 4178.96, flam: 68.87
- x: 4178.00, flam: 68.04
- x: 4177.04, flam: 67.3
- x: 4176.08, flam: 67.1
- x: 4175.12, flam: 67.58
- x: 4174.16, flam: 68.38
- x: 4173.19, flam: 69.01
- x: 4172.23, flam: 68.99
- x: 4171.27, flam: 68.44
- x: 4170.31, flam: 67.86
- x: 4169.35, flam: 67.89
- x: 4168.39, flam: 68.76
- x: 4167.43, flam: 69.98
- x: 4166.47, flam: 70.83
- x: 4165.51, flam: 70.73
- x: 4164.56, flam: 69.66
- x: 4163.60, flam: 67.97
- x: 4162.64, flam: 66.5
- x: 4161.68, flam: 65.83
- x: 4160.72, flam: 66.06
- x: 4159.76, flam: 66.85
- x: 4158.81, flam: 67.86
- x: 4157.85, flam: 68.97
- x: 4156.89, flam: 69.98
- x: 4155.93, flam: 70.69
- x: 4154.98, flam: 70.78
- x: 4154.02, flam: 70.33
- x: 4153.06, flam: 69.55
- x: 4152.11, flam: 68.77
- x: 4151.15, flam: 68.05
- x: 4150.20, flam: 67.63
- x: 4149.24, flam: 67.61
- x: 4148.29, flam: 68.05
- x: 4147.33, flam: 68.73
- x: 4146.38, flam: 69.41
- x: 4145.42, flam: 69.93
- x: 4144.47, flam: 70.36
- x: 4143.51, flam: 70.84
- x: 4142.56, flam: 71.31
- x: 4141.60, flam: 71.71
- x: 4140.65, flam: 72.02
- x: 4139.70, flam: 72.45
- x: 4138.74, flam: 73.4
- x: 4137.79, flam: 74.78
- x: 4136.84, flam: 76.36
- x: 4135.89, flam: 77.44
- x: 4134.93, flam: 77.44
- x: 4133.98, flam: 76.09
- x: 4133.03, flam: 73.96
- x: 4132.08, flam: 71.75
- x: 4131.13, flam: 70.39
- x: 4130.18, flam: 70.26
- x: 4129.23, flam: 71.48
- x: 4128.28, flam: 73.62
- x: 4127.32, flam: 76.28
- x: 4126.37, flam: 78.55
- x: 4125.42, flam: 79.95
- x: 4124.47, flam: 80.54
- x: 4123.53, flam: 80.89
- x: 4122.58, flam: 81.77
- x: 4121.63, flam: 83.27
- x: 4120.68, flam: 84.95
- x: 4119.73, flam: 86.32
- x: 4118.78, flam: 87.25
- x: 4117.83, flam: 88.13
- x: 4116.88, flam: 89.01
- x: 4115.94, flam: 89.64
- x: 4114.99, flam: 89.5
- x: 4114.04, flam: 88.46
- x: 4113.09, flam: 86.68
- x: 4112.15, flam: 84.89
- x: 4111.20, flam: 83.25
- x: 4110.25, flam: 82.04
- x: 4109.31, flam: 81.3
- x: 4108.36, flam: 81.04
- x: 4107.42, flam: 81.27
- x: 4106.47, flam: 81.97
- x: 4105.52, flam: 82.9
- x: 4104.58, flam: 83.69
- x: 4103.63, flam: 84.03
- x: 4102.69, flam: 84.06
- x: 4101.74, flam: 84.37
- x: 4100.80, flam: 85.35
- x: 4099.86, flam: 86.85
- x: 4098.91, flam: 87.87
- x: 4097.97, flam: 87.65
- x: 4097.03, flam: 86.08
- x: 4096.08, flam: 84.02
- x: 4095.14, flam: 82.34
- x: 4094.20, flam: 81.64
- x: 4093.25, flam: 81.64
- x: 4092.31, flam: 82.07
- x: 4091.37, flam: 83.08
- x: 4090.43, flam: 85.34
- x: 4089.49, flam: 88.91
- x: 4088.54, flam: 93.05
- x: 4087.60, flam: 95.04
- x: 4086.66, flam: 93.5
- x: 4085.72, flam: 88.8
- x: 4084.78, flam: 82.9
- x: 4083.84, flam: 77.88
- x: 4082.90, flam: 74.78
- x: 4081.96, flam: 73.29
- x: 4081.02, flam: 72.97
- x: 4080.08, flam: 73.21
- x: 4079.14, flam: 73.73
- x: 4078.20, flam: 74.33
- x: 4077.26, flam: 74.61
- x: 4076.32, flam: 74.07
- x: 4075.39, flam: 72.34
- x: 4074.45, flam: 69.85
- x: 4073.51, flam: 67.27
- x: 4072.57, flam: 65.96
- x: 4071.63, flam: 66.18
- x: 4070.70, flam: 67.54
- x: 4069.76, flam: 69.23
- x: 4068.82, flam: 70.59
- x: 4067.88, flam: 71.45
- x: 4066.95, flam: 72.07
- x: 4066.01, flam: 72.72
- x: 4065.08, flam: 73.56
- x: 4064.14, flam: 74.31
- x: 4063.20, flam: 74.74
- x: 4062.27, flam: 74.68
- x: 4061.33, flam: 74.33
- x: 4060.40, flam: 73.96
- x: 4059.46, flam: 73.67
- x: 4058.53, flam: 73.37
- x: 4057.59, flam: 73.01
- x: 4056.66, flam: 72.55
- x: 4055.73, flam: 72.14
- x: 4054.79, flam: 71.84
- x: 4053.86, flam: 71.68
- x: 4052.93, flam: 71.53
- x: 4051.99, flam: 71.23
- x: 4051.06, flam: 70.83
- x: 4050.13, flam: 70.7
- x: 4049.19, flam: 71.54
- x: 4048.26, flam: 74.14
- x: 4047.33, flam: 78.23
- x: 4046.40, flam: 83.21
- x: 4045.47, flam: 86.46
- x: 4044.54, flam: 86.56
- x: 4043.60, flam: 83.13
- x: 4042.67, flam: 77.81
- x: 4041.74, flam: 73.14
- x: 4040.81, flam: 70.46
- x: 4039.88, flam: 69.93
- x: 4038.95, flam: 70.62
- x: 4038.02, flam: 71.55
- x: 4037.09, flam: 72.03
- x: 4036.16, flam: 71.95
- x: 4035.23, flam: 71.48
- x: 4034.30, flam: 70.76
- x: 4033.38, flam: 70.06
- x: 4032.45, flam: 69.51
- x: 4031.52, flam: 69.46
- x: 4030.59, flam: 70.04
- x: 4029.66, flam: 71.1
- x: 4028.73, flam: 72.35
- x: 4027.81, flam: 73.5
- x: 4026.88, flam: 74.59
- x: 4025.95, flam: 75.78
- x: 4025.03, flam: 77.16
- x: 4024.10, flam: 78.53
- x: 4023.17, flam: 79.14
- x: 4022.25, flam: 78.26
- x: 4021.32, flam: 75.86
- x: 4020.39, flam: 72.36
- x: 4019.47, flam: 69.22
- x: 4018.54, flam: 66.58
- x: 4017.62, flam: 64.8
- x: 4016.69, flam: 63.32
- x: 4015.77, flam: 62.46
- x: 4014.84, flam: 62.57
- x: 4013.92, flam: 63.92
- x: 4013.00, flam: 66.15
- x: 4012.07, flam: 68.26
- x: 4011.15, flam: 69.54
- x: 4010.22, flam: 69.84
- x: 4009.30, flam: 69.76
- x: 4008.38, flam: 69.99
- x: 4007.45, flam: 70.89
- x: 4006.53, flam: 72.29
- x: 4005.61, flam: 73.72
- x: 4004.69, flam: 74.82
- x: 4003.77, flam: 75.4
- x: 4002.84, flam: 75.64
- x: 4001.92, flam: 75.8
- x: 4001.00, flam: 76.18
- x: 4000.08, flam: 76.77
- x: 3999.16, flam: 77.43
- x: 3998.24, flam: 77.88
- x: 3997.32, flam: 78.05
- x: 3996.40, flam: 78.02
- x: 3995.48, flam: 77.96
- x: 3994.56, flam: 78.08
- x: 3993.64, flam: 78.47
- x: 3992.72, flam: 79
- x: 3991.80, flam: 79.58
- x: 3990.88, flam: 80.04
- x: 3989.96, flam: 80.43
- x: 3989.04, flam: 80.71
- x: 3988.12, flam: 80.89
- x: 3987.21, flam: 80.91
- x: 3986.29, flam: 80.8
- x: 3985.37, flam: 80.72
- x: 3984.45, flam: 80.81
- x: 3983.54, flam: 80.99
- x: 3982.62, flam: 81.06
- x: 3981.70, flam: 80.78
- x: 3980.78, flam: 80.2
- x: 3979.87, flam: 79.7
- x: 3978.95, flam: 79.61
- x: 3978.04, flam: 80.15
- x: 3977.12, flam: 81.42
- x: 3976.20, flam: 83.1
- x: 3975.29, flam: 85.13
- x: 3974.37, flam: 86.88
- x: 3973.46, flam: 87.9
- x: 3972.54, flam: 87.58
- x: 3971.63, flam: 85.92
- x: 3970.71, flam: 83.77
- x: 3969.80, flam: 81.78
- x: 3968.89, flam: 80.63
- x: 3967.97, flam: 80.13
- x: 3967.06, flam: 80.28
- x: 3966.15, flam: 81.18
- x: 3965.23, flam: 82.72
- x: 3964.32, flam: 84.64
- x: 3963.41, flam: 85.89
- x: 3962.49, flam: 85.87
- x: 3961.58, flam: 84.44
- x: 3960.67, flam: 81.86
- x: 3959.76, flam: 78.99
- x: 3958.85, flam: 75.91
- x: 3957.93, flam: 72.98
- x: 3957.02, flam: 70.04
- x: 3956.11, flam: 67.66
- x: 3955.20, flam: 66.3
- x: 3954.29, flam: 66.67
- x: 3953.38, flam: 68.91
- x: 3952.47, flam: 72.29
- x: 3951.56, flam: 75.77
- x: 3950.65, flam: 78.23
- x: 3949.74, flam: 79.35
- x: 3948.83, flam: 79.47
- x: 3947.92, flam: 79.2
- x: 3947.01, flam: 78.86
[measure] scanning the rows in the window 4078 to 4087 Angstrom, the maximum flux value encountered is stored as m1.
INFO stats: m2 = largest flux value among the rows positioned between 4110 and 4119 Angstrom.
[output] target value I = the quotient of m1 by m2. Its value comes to 1.04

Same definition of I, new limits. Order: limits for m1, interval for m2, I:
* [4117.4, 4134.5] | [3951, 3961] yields 1.08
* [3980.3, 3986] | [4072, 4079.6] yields 1.09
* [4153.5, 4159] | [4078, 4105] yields 0.74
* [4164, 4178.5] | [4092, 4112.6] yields 0.81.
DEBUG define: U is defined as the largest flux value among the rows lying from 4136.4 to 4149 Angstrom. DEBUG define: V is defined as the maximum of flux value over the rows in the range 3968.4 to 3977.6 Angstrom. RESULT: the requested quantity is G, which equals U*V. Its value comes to 6712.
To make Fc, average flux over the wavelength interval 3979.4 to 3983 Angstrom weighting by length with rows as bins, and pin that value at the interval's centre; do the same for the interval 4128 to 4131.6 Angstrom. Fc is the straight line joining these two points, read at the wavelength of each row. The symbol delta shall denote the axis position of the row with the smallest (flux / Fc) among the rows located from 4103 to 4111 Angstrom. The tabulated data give 4108.36 Angstrom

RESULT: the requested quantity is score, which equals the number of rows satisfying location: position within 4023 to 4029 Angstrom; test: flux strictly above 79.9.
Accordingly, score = 0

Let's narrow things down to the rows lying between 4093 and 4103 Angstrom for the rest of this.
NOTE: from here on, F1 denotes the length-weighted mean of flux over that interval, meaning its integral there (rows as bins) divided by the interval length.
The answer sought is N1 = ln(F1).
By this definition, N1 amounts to 4.44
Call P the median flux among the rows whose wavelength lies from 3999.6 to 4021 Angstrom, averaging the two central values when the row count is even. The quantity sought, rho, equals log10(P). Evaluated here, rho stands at 1.84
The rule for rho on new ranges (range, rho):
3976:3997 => 1.91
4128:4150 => 1.86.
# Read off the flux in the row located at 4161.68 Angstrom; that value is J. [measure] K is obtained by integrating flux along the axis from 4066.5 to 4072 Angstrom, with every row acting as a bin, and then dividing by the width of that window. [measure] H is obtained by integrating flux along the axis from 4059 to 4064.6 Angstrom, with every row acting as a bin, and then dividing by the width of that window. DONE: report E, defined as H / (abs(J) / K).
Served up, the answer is 79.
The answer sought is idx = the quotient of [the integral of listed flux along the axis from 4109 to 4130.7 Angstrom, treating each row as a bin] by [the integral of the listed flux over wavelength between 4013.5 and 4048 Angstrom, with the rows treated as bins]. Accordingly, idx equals 0.7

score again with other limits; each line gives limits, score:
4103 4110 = 7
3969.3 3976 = 7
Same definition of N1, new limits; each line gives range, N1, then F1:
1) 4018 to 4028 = 4.31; 75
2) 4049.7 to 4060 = 4.28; 72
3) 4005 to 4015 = 4.24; 69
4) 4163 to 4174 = 4.23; 69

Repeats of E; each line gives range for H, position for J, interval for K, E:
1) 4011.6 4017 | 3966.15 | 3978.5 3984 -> 64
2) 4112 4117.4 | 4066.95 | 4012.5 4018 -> 78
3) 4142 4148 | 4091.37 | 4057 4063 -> 62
